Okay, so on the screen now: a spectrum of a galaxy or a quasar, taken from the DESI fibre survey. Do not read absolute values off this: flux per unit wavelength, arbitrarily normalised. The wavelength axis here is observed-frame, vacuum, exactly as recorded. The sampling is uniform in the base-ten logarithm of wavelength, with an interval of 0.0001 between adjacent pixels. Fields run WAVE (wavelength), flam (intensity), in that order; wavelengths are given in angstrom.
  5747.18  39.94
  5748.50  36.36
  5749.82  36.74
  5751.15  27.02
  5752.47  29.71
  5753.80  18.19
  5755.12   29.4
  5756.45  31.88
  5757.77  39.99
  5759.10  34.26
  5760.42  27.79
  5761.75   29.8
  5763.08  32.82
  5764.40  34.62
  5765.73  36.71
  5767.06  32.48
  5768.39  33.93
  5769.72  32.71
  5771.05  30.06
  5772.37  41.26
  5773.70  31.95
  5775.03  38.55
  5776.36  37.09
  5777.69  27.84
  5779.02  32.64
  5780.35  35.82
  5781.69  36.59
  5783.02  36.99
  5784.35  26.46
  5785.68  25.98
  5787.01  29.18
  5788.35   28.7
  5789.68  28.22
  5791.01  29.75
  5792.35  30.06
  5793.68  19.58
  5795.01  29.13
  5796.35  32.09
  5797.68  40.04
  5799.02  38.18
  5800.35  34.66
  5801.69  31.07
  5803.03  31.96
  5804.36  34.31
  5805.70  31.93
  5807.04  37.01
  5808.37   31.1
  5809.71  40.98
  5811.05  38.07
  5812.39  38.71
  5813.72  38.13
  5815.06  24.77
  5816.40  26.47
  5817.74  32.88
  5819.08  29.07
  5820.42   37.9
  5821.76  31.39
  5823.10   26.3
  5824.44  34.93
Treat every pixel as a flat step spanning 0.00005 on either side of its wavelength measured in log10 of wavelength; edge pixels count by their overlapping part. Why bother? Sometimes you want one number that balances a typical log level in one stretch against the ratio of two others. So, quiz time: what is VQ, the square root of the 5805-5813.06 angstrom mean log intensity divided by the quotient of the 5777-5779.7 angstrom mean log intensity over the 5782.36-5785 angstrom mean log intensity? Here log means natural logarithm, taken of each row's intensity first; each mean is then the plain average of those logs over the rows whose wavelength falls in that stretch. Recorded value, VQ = 1.90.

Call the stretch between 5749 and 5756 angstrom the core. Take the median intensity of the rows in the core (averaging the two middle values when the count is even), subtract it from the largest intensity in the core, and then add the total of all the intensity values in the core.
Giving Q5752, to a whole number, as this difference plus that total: 148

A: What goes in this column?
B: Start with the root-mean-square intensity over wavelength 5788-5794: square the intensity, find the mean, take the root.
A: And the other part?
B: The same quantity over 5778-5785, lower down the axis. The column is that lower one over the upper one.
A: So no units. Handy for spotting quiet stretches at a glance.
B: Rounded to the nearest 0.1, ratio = 1.2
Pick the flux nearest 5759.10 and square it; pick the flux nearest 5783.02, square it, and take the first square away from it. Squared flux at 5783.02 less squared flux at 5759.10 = 195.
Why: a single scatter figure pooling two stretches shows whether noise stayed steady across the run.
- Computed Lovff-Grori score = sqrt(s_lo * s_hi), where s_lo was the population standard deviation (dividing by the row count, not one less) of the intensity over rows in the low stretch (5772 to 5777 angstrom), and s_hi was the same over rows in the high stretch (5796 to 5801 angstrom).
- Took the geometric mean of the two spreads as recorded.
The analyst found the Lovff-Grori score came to 3.23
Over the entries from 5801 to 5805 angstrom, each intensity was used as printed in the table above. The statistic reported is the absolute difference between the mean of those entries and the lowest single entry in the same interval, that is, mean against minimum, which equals 1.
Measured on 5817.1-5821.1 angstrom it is 4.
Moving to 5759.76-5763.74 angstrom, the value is 2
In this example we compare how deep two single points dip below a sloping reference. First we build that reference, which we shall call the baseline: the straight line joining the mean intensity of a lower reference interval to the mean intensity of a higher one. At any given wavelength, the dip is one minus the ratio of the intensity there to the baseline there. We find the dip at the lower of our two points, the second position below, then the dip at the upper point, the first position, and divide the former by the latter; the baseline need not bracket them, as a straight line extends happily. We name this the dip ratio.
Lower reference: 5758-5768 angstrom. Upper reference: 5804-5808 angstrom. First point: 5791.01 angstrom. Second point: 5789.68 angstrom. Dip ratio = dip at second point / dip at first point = 1.4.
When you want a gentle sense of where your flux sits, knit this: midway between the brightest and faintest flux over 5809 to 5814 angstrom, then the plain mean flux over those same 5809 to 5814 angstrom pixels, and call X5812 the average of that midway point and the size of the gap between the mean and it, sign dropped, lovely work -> 20.0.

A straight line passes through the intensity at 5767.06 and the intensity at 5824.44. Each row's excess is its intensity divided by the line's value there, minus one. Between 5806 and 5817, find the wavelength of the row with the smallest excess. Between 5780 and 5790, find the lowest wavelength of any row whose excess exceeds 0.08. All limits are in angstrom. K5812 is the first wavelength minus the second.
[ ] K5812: 34.7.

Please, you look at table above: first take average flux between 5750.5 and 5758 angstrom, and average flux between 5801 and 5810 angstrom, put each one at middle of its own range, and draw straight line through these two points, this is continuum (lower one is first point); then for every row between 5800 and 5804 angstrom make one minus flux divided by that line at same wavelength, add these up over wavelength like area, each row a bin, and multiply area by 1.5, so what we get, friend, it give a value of 0.2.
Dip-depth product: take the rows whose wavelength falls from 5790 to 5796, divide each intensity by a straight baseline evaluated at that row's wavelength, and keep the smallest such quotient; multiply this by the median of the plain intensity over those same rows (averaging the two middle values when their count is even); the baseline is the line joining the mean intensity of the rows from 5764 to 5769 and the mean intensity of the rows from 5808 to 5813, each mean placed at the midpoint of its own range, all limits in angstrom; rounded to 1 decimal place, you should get 15.9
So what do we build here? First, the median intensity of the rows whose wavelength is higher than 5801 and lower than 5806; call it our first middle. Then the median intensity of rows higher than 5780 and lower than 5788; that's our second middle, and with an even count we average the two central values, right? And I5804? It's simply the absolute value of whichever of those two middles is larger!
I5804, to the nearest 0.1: 32.5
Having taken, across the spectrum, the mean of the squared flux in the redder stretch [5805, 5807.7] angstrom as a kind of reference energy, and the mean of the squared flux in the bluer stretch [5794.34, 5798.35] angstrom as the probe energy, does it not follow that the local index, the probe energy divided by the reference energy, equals 1.0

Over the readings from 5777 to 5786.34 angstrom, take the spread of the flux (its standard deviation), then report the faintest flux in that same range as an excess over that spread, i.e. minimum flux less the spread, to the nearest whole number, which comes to 21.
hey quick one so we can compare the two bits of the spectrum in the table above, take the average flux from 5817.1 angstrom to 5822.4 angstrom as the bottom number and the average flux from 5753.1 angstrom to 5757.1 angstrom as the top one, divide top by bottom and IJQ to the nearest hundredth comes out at 0.81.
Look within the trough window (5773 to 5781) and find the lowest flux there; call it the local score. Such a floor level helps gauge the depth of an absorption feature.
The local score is 27.84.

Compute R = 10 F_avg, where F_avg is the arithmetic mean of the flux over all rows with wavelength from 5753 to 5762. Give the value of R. 302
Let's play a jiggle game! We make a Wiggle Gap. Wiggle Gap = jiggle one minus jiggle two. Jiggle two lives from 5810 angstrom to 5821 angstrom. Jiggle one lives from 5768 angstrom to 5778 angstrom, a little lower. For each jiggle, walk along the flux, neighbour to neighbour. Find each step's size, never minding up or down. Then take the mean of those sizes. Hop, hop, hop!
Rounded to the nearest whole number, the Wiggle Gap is 1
